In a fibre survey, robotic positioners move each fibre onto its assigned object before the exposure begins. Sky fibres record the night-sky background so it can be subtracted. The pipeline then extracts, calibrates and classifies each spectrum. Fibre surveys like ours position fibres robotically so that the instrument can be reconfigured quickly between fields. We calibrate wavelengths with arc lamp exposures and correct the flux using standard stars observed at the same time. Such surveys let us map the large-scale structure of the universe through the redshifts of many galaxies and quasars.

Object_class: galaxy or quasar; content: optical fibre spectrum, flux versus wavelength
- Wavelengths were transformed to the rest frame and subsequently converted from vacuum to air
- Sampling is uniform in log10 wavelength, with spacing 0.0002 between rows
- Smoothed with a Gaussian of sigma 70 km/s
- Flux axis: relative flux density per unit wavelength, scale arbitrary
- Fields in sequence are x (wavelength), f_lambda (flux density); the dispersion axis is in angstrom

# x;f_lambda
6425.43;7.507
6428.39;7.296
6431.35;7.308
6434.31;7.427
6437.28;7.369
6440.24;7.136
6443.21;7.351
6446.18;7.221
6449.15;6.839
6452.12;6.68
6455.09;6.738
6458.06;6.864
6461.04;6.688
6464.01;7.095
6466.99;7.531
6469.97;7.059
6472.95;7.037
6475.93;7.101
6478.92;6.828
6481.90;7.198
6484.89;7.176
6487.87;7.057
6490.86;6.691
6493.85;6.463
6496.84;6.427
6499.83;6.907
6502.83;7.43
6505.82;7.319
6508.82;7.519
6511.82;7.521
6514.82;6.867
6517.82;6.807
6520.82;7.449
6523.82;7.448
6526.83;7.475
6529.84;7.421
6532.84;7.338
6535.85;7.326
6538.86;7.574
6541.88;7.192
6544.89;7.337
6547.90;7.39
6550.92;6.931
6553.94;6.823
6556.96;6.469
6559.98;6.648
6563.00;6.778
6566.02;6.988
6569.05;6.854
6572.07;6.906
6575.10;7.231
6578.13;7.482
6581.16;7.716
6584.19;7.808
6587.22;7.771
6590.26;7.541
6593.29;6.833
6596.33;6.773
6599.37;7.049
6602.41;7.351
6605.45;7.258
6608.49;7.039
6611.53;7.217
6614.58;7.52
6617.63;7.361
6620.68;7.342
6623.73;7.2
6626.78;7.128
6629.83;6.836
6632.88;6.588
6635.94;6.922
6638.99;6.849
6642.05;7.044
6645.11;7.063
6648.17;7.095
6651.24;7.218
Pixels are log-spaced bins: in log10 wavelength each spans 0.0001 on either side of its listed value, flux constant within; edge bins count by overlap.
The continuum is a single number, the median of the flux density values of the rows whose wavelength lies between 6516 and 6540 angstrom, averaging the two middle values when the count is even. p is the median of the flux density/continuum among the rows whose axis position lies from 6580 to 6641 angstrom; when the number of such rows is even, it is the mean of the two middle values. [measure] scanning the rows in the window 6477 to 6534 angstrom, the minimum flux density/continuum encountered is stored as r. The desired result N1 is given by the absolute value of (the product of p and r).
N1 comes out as 0.84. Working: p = 0.97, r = 0.86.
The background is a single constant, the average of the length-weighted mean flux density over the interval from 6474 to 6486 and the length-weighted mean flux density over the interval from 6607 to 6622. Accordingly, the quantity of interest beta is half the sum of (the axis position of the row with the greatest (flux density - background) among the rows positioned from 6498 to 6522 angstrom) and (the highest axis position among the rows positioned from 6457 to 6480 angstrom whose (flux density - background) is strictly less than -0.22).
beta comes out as 6495.4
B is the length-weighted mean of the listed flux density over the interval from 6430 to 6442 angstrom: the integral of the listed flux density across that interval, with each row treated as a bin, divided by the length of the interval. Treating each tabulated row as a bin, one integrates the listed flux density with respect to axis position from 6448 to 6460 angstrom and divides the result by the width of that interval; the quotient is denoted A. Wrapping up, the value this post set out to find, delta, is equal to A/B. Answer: 0.93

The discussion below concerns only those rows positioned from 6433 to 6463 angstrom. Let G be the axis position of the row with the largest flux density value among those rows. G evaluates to 6434.31 angstrom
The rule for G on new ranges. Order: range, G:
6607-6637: 6614.58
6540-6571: 6547.90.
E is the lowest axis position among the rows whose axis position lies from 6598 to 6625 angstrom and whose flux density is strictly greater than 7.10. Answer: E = 6602.41 angstrom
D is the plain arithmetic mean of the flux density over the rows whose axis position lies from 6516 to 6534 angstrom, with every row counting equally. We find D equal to 7.32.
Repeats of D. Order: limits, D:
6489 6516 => 7.02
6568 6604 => 7.28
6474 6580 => 7.10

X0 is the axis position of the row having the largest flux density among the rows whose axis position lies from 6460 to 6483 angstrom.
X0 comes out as 6466.99 angstrom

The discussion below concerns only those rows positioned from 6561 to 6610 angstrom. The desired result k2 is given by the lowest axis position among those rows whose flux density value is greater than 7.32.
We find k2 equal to 6578.13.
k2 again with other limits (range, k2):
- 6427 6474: 6434.31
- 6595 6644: 6602.41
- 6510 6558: 6511.82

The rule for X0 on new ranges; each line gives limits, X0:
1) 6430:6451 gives 6434.31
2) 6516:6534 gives 6526.83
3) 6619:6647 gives 6620.68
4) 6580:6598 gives 6584.19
